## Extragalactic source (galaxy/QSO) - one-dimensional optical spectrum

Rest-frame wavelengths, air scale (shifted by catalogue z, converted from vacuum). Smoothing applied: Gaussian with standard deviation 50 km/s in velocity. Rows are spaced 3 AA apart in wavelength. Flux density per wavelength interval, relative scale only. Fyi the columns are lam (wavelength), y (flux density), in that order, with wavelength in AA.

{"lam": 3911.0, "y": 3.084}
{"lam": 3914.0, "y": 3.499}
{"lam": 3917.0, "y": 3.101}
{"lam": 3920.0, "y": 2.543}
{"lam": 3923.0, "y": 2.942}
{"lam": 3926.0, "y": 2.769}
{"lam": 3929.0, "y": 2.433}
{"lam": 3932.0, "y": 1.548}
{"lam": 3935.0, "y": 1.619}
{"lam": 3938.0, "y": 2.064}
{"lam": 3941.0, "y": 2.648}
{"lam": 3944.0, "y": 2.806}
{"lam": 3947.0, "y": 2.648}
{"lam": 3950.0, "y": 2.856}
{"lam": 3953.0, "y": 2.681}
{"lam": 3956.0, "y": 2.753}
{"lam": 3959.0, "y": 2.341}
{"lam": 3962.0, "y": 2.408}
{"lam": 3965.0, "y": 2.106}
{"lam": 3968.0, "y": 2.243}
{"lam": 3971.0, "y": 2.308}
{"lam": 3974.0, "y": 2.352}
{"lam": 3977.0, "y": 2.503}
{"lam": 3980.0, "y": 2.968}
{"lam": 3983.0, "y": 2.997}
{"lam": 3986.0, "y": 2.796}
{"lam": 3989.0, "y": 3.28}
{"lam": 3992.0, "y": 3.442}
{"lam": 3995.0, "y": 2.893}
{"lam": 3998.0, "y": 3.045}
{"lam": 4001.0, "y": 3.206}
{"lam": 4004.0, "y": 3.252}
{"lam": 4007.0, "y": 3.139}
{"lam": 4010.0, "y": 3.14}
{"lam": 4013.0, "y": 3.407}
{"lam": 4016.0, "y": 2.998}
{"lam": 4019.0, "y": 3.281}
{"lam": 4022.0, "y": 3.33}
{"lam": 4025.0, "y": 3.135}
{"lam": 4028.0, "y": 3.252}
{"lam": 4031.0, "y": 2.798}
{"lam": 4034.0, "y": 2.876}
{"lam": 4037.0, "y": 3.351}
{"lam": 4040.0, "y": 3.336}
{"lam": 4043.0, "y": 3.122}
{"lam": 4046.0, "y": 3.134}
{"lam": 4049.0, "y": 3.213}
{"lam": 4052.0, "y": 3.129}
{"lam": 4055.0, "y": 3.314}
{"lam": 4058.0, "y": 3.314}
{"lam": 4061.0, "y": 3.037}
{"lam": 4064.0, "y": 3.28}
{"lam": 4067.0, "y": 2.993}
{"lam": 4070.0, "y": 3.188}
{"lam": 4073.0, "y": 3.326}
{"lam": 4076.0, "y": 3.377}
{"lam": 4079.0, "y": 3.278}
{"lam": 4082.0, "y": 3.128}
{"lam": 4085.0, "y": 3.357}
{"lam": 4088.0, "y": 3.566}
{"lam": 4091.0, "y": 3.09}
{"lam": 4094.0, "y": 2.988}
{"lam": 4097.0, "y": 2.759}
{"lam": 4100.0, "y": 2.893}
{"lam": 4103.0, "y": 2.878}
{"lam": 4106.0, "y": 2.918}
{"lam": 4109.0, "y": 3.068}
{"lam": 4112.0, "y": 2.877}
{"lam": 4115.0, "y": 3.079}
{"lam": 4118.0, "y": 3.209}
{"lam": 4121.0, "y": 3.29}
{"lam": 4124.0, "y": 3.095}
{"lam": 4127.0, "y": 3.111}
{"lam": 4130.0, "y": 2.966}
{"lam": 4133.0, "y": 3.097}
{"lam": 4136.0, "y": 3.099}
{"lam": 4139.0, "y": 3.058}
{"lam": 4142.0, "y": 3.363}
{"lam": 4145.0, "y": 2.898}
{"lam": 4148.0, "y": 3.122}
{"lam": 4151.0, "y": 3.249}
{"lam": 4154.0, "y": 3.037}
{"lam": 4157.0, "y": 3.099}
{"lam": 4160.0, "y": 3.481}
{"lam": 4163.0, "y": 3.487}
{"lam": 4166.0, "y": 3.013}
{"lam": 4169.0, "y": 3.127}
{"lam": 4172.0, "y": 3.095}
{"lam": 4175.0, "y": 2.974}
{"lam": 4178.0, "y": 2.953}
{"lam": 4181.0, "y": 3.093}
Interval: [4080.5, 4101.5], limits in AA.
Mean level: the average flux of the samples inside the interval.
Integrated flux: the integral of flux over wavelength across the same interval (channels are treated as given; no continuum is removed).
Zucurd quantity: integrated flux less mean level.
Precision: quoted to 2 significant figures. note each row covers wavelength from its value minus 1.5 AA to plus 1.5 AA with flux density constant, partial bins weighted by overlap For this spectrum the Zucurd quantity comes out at 62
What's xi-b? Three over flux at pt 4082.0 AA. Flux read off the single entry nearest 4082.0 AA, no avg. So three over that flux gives 0.96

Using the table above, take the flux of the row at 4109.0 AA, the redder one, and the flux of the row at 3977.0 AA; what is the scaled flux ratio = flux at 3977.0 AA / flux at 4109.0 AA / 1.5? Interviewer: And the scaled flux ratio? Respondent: 0.54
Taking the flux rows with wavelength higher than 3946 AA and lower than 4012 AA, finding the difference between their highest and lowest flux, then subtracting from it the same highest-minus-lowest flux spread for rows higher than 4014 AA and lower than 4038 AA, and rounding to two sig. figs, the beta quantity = 0.78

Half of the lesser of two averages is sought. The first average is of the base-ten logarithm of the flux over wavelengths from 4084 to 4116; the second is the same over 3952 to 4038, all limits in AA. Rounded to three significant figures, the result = 0.230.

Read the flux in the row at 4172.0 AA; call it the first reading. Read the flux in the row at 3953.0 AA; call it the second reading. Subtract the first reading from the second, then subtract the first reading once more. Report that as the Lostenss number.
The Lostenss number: -3.51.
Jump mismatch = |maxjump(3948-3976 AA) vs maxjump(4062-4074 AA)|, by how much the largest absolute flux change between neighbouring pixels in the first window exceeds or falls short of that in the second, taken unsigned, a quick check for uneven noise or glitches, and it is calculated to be 0.125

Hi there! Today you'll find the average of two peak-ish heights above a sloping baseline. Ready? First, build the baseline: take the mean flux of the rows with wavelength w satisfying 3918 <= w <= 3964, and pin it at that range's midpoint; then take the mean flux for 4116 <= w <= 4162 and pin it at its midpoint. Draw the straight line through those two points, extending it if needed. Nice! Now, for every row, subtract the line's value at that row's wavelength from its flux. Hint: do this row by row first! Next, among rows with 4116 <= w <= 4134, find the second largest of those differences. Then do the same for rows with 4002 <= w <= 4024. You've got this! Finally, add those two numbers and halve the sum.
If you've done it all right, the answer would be 0.36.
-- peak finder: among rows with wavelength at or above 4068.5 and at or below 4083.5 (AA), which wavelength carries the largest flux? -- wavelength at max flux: 4076.0 AA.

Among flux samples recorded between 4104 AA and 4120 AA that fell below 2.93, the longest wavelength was 4112.0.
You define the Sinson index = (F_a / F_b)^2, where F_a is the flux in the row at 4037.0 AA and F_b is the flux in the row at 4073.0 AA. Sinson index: 1.02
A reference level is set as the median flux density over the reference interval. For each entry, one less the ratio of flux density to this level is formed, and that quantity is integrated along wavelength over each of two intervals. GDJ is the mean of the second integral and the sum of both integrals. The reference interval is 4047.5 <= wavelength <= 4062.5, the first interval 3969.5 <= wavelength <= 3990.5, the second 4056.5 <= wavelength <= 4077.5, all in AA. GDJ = 1.5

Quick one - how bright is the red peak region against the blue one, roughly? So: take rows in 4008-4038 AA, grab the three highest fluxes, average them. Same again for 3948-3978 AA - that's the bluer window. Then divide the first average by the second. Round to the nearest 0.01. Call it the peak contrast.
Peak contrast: 1.22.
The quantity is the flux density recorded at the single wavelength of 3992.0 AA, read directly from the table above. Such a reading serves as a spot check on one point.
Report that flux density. 3.442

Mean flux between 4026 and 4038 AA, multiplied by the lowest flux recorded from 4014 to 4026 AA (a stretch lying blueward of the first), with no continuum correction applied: 9.2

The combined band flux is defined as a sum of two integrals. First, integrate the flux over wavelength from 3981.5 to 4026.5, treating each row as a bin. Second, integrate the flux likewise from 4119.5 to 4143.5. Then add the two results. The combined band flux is 217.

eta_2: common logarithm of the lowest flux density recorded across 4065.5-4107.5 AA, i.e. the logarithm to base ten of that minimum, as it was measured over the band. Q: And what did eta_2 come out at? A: 0.441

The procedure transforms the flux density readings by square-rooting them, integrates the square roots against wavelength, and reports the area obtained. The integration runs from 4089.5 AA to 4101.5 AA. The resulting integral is 20.5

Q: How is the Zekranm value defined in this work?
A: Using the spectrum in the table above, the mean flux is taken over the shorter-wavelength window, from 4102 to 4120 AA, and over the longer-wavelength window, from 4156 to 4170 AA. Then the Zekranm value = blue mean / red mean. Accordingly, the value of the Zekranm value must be 0.93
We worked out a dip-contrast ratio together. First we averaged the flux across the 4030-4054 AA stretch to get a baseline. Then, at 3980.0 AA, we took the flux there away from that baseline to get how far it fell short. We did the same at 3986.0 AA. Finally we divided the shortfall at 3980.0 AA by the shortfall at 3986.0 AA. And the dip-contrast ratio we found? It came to 0.5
